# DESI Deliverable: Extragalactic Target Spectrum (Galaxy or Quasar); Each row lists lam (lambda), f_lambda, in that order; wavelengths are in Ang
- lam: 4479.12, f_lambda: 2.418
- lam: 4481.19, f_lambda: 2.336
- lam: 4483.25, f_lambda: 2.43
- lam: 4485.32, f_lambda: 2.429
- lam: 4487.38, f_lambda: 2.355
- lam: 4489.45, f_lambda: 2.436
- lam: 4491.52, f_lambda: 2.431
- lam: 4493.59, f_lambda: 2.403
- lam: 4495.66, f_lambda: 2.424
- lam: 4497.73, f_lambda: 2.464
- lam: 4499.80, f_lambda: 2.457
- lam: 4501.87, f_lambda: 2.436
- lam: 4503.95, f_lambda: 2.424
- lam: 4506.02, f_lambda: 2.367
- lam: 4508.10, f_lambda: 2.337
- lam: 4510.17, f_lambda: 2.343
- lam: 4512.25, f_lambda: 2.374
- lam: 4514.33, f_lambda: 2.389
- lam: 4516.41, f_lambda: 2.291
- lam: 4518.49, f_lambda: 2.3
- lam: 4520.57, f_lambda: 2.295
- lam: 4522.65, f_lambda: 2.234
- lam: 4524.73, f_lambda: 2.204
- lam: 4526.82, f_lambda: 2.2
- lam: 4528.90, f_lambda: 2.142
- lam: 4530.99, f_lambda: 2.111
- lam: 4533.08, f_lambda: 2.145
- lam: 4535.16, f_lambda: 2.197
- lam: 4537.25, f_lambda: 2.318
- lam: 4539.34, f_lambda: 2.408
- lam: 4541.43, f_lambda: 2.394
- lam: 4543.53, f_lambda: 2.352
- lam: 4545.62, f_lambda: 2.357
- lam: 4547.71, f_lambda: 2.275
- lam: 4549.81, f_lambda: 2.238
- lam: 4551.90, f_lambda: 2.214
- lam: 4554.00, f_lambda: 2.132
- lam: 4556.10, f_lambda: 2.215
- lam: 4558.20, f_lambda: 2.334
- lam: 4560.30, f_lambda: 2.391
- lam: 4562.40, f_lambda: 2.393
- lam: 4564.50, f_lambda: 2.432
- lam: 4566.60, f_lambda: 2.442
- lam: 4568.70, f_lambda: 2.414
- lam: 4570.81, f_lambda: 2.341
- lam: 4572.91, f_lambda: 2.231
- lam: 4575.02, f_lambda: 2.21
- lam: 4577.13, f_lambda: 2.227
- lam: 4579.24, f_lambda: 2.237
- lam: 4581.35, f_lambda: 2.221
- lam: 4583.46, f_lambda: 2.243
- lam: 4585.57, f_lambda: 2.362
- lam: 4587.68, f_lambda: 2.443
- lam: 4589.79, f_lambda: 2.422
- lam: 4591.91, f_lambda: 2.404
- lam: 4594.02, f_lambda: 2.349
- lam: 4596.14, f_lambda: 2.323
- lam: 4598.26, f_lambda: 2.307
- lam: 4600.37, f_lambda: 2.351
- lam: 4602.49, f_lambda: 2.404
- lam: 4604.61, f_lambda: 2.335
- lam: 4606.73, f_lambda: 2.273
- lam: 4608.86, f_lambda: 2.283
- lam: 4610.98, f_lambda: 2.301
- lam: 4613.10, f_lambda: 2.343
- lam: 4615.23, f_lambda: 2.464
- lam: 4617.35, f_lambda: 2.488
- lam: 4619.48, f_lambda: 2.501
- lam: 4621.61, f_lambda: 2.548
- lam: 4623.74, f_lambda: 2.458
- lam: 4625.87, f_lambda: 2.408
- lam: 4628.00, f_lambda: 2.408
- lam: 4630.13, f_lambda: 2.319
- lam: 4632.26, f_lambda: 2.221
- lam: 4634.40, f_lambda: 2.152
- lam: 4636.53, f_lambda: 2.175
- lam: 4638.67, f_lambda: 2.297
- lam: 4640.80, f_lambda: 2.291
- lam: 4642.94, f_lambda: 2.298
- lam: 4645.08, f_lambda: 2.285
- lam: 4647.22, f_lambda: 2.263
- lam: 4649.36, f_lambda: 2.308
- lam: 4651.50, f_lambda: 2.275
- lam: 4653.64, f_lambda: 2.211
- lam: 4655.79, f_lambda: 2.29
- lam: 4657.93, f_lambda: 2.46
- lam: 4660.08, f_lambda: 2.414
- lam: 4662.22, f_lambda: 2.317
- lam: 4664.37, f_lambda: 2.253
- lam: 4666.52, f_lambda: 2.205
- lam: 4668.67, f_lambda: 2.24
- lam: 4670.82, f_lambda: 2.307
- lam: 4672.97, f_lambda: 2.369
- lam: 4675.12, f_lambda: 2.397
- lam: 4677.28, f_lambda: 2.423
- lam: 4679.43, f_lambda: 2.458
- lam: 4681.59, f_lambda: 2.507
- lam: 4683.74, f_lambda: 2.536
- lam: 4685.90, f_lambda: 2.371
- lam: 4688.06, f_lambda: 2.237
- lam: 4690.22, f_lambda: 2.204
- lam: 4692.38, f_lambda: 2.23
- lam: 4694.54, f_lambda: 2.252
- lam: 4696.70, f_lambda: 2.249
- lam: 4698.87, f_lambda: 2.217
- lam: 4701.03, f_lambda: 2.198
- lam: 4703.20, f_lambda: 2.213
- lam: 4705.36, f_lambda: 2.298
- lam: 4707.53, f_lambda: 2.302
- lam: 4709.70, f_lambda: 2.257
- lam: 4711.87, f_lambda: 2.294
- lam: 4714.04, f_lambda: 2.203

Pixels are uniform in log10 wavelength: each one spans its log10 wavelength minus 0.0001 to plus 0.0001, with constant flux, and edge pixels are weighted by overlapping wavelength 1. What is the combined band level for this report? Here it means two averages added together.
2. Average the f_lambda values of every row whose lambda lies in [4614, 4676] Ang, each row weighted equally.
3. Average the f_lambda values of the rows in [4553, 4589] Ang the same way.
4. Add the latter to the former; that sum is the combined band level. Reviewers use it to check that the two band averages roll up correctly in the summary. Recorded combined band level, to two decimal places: 4.64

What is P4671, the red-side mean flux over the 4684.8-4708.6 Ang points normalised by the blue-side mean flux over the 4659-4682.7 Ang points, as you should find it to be 0.96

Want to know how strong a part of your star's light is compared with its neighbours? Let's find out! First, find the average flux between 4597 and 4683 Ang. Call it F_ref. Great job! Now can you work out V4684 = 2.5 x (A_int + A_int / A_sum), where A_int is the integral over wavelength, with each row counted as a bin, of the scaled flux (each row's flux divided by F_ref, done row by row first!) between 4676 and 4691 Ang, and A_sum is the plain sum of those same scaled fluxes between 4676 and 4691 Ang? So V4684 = 44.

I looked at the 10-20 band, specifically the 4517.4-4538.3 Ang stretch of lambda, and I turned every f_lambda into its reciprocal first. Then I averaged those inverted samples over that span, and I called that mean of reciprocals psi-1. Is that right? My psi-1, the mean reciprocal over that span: 0.452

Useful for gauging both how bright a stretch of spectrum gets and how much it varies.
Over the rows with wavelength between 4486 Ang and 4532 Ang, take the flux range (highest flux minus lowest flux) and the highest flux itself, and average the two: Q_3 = 1.41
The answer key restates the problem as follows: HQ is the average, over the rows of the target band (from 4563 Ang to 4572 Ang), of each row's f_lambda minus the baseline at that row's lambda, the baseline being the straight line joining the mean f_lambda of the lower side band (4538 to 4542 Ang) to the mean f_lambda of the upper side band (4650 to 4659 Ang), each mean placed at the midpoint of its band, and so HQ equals 0.03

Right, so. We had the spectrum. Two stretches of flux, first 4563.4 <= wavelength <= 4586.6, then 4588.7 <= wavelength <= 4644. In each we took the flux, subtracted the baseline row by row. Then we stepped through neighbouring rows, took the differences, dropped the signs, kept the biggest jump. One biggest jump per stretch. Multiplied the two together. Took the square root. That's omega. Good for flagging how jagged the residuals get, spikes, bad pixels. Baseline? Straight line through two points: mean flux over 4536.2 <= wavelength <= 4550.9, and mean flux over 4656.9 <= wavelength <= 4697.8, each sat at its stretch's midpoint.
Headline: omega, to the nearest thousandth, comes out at 0.120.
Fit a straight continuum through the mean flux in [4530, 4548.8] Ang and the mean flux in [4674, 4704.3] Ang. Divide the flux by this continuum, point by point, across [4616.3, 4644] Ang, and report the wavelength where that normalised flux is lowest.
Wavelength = 4634.40 Ang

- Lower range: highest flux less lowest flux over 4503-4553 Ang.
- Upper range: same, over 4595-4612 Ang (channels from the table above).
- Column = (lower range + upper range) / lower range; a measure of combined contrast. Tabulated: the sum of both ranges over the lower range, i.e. 1.42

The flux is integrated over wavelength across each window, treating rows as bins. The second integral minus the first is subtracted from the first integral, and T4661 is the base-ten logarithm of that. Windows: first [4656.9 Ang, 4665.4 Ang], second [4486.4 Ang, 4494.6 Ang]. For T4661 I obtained 1.31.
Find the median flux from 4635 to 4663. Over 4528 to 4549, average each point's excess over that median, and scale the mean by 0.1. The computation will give -0.002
